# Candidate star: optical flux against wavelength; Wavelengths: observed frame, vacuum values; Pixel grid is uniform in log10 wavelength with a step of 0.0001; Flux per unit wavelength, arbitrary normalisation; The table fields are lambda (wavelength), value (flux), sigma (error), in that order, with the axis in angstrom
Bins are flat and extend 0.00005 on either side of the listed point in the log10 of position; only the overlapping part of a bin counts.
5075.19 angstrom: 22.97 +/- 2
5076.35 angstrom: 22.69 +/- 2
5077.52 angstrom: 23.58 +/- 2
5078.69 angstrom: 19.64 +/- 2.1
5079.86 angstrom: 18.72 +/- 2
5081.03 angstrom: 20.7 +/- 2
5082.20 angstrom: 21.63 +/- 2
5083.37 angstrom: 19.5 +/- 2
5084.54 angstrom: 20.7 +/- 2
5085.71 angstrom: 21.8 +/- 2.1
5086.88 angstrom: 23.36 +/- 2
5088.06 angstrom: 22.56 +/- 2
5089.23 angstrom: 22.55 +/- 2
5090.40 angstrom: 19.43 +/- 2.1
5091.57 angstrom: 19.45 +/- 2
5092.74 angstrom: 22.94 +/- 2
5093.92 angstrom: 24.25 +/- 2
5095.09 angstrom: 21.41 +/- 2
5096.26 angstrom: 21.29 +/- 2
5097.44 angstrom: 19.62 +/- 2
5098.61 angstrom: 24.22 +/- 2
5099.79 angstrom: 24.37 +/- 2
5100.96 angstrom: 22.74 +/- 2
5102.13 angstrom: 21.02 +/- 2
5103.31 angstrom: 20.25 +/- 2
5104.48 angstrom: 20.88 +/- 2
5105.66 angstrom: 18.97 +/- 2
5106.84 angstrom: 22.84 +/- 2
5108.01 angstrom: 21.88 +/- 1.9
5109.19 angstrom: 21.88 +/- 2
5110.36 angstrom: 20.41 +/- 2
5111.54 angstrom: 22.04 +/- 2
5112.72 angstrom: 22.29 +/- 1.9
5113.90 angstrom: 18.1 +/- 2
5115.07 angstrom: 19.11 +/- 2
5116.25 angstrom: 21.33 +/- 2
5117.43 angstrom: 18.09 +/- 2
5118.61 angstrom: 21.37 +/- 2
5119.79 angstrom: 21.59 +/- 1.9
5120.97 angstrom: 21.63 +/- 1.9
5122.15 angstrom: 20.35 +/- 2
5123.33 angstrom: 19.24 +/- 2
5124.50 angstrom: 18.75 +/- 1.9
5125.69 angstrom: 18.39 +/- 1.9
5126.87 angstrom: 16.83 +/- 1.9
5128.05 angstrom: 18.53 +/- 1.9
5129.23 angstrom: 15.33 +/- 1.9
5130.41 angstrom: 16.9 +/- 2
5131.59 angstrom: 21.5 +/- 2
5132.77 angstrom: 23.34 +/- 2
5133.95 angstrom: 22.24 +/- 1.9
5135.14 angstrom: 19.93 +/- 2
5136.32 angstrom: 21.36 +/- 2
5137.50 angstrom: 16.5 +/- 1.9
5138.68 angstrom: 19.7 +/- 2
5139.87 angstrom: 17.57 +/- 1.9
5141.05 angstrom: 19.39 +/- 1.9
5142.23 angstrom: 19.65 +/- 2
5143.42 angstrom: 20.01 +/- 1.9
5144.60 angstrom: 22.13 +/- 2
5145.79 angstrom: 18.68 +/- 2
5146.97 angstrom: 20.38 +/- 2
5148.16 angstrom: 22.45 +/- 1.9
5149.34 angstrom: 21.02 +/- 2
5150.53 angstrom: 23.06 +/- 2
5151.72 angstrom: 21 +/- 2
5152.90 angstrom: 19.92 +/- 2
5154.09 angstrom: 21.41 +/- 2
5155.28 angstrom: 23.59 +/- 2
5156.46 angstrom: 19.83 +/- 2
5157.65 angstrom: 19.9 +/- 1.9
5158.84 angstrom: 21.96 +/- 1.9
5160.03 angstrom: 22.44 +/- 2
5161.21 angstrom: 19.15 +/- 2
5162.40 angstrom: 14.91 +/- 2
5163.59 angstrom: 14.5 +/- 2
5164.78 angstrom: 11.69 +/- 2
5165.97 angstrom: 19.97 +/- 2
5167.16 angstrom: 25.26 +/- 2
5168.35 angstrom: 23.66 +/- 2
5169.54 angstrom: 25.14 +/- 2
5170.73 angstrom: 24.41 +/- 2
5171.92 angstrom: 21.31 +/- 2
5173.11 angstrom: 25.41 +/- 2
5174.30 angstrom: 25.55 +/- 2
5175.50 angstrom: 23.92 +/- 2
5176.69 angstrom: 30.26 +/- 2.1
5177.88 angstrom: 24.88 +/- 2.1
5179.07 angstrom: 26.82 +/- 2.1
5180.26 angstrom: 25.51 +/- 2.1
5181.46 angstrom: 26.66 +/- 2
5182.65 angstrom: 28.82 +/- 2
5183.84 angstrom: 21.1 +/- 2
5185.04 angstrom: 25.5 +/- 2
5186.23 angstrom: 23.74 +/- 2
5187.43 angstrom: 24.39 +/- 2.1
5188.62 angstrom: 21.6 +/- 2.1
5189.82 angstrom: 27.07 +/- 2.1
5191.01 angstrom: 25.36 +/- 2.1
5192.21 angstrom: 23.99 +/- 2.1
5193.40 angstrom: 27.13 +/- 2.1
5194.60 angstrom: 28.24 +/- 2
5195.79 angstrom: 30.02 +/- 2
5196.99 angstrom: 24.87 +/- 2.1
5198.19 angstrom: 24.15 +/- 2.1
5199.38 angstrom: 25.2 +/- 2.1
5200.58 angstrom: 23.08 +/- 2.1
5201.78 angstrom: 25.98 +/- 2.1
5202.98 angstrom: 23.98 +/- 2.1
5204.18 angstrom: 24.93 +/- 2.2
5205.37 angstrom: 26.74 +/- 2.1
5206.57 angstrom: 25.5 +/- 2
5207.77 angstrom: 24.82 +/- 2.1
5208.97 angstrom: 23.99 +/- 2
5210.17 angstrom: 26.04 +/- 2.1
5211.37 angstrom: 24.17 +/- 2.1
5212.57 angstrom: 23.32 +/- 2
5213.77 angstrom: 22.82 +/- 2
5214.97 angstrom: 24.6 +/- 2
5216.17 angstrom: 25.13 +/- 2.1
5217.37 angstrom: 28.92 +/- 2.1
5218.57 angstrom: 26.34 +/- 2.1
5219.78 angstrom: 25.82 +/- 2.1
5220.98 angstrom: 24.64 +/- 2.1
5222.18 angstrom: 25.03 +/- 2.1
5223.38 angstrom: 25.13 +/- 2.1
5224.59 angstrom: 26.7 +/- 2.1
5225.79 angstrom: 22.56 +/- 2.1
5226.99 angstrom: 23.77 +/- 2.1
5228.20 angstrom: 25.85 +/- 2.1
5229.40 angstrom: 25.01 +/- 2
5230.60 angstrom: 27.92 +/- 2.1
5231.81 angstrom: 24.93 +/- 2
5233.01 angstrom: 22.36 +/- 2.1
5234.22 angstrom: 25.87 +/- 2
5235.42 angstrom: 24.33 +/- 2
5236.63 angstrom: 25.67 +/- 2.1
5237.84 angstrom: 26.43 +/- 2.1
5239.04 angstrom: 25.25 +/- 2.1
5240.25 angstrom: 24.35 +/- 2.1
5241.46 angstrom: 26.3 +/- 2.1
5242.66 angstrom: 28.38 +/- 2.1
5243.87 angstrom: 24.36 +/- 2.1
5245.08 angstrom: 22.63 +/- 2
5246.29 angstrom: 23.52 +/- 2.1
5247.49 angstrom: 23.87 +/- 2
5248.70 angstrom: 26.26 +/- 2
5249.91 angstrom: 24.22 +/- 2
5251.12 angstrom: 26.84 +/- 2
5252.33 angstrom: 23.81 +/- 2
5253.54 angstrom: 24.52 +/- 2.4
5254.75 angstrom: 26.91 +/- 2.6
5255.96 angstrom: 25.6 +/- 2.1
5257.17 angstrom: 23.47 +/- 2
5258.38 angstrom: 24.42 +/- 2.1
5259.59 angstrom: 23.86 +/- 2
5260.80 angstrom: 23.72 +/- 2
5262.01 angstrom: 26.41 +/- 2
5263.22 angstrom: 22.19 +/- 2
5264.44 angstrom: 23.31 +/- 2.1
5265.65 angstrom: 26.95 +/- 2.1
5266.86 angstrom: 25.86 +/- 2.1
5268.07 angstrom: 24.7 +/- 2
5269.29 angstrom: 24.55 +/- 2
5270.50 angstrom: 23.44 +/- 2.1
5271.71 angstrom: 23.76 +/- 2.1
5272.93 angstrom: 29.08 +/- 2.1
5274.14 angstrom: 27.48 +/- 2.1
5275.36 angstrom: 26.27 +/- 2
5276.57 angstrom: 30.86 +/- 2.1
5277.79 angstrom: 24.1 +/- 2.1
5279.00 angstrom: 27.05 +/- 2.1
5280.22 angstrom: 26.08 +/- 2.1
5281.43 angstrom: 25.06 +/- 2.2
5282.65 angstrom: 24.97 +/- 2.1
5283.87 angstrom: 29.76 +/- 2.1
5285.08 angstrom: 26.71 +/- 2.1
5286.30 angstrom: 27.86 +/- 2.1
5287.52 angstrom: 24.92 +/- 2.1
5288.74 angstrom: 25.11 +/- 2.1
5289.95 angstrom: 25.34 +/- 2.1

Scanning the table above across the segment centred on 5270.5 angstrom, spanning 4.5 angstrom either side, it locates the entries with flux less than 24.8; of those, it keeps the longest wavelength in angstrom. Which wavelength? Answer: 5271.71 angstrom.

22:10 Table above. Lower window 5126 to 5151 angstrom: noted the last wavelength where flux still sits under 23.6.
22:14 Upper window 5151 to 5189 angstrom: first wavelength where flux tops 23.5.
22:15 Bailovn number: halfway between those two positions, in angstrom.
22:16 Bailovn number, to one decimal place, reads 5152.9 angstrom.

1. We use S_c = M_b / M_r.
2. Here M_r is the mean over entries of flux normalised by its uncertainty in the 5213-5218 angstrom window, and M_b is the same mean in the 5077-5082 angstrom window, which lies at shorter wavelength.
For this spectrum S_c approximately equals 0.83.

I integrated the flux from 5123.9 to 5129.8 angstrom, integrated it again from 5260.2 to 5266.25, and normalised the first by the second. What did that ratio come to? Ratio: 0.70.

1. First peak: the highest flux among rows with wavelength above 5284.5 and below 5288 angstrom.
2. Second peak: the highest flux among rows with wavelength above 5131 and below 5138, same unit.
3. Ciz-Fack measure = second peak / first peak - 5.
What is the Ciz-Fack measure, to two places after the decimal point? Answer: -4.16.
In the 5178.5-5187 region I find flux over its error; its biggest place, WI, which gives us 5182.65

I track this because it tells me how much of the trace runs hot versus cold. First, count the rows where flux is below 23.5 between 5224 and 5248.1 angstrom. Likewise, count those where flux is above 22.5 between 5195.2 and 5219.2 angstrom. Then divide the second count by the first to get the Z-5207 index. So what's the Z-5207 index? 7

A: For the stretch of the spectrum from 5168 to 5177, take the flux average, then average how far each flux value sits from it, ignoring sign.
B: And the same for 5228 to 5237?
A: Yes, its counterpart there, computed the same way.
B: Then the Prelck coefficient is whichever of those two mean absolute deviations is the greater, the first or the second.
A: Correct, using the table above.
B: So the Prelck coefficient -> 1.6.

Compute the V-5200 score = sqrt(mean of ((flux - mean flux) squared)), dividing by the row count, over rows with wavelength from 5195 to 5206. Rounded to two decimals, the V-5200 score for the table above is 1.91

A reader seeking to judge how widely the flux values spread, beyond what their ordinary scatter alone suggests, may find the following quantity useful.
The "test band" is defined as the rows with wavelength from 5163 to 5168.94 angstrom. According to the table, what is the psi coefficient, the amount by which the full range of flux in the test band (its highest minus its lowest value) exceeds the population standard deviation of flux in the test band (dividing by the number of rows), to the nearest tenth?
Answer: 8.4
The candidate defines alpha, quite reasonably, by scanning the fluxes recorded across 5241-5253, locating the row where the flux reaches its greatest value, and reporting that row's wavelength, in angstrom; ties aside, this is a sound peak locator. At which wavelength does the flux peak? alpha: 5242.66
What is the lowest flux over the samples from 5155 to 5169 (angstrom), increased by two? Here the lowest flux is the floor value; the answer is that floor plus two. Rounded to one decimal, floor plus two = 13.7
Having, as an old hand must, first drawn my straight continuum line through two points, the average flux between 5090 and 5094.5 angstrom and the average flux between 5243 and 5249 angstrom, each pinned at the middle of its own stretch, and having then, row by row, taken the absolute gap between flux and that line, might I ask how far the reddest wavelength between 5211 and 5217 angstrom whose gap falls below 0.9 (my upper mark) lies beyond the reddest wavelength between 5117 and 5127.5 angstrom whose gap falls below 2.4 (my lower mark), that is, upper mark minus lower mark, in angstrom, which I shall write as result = 91.6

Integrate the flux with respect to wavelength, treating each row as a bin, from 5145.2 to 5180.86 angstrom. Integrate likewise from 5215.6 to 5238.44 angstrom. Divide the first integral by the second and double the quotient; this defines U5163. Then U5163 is 2.7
